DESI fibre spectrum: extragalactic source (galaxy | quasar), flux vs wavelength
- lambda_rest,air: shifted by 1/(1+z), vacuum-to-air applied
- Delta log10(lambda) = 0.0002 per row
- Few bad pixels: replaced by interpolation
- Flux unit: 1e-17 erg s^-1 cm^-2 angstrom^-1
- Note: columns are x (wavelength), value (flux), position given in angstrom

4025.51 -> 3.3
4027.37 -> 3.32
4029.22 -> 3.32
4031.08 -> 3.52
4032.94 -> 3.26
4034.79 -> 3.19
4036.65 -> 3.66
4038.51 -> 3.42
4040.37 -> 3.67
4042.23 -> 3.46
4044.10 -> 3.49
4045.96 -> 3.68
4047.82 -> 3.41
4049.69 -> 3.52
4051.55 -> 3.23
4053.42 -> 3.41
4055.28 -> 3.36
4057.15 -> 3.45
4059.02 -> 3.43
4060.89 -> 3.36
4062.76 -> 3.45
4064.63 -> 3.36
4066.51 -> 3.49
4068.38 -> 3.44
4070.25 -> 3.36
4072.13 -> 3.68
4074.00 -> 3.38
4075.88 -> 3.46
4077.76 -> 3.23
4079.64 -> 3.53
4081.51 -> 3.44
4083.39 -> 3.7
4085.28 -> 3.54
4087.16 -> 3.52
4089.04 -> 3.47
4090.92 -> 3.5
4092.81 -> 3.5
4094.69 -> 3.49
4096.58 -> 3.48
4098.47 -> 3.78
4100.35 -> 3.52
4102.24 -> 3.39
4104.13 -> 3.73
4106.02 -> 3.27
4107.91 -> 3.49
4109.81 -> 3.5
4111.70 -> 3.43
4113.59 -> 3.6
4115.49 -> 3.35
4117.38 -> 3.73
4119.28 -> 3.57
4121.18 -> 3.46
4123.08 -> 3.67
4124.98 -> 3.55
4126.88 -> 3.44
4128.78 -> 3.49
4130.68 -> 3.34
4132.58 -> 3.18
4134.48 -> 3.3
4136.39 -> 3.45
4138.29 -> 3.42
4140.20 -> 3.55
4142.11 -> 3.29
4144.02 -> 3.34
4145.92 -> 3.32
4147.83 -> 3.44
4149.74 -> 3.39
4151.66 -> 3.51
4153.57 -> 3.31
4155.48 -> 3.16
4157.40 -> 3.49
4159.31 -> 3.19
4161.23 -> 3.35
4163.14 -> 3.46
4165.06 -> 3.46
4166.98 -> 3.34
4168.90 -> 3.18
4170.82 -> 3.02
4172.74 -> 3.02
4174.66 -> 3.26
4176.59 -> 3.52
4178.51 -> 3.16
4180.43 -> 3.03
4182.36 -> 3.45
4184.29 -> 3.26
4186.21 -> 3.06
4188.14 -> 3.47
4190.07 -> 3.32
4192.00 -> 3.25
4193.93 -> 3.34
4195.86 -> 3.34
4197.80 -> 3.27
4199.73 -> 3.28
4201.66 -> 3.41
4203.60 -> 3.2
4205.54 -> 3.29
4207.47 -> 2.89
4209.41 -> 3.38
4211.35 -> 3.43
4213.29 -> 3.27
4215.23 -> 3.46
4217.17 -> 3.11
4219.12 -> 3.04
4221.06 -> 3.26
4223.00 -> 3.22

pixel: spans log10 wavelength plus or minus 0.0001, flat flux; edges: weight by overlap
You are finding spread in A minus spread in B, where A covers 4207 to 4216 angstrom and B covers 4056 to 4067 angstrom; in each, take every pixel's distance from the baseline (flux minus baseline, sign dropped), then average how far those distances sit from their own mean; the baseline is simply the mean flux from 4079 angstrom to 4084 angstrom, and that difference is 0.12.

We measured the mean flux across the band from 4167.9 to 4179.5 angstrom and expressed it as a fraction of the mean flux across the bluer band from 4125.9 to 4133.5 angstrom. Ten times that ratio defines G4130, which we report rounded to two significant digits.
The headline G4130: 9.5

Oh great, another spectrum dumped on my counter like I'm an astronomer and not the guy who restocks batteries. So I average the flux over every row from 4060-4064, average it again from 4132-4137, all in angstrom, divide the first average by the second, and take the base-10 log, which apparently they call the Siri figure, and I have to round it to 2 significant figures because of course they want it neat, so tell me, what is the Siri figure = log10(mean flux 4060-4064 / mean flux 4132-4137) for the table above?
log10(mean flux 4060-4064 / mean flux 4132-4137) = 0.012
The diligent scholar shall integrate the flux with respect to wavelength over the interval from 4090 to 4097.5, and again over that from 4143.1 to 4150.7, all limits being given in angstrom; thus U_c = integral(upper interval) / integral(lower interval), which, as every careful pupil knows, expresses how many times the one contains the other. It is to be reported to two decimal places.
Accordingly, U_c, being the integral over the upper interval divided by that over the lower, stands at 0.98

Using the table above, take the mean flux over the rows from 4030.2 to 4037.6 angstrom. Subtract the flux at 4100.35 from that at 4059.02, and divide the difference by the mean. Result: -0.026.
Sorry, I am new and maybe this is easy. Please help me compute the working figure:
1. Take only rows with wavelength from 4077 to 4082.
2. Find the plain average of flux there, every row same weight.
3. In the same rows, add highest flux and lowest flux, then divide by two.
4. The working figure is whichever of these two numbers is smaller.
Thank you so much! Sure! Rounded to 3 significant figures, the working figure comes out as 3.38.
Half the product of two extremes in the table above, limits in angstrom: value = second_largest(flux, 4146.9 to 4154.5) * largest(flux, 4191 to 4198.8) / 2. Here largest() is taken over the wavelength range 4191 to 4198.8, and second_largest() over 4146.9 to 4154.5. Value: 5.7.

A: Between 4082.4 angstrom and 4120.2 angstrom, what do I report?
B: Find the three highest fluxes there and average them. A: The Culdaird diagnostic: 3.75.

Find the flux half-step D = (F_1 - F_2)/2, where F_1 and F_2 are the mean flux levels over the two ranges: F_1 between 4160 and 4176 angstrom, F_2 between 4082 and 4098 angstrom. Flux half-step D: -0.132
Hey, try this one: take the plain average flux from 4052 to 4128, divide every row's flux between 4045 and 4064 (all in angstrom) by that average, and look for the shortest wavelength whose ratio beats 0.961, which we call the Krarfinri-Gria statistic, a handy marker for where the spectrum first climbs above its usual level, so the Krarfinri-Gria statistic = 4045.96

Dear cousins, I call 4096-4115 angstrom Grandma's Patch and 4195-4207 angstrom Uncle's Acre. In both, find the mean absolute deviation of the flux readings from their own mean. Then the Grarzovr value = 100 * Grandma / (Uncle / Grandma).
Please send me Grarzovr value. 24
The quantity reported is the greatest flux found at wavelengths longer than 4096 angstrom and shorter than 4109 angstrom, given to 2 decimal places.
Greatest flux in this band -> 3.78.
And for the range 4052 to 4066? 3.45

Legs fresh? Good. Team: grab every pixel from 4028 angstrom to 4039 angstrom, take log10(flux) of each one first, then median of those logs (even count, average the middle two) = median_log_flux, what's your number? 0.528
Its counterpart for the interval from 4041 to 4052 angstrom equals 0.541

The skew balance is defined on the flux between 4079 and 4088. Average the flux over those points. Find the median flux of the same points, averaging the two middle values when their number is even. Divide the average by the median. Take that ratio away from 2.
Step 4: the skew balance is 1.00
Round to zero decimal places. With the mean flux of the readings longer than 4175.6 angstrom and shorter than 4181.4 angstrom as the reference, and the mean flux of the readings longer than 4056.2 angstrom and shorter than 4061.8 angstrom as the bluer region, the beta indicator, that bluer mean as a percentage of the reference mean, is 105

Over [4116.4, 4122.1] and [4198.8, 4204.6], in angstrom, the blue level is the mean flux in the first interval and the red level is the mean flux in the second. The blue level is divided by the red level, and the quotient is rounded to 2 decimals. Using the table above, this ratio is 1.09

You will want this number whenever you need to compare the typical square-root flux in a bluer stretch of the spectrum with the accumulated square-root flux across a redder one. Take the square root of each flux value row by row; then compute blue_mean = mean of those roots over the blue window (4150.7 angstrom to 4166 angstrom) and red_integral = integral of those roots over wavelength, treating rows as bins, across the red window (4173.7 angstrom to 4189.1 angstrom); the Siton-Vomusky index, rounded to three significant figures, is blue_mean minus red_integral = -26.0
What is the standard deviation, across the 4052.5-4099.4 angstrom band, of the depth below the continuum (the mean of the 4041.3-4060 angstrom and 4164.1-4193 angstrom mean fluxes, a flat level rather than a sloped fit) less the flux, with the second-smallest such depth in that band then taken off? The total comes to 0.47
